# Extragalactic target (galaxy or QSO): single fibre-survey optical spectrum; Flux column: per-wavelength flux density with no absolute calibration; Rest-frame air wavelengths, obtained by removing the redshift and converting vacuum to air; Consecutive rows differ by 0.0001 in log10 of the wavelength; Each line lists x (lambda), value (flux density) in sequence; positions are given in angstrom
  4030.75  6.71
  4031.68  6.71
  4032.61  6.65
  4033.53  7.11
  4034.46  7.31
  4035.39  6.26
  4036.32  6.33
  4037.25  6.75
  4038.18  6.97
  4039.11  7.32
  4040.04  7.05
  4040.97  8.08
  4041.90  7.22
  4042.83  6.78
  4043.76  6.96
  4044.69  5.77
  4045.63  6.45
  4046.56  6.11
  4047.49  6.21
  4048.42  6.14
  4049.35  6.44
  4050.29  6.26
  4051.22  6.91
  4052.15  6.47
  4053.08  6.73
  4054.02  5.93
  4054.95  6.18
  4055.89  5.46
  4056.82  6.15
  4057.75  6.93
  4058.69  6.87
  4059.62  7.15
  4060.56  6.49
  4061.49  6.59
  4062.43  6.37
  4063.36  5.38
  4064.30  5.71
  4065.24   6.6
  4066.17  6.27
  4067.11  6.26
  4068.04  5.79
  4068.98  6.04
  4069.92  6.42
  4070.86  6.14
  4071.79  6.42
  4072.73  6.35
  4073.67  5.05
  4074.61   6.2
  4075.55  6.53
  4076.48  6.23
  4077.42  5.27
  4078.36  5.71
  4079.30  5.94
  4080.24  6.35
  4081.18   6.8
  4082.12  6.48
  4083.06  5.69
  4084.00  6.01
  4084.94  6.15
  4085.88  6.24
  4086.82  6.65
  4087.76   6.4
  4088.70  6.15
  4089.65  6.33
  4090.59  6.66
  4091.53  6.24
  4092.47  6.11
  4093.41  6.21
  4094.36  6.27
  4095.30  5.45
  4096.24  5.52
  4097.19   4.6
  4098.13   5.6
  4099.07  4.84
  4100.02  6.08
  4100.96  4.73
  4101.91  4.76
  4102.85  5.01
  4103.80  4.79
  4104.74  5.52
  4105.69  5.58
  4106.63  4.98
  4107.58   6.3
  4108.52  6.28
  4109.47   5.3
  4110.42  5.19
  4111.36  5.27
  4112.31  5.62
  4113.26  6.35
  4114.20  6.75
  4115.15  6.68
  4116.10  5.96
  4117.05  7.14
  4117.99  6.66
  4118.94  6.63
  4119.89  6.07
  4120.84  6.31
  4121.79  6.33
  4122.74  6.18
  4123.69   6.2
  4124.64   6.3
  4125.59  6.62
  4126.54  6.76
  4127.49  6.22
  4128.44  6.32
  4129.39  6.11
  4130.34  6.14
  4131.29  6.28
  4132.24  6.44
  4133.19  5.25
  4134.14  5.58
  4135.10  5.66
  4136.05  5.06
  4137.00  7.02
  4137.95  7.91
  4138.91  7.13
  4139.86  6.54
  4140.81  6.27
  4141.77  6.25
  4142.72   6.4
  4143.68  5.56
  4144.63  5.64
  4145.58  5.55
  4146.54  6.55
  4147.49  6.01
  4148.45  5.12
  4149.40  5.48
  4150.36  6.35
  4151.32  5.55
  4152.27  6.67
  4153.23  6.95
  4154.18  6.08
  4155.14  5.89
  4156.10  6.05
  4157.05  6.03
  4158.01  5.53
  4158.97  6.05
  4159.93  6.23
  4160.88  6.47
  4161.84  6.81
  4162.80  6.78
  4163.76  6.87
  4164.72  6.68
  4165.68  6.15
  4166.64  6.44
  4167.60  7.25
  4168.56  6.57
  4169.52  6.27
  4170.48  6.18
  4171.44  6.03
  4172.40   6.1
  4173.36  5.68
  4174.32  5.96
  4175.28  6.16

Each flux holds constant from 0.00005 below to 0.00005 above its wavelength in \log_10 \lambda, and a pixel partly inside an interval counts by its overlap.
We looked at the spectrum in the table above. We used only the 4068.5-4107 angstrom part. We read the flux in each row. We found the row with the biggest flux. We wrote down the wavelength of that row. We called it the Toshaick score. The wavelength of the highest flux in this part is 4081.18 angstrom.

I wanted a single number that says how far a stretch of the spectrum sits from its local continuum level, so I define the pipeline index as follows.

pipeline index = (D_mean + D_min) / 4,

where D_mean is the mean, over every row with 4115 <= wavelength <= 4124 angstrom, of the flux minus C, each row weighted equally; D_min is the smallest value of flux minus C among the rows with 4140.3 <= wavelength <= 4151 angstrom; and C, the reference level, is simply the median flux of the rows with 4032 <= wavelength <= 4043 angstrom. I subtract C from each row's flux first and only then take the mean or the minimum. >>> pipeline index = -0.62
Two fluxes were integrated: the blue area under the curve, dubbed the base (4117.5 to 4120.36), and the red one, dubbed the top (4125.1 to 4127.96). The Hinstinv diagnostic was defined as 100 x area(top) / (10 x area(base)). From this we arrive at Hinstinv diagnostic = 10.1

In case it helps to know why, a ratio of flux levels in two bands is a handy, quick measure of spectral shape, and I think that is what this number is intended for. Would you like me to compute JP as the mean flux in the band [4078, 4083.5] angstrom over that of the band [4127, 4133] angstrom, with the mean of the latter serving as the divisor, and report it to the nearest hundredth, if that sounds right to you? 0.99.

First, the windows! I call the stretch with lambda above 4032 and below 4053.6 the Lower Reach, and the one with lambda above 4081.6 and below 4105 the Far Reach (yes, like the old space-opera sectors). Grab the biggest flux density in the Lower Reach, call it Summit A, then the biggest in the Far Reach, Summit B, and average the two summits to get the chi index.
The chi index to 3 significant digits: 7.37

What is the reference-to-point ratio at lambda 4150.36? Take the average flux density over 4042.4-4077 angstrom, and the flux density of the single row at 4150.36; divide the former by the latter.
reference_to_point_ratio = 0.99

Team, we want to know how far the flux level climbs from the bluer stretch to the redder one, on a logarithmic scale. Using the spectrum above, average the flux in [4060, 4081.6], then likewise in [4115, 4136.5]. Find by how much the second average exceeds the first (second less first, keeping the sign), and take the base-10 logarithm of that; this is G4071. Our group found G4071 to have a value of -1.1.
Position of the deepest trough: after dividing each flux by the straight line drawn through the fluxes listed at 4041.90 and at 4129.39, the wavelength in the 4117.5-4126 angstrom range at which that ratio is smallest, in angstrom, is 4119.89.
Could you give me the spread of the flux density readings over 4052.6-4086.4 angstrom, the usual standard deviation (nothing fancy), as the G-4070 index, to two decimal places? 0.47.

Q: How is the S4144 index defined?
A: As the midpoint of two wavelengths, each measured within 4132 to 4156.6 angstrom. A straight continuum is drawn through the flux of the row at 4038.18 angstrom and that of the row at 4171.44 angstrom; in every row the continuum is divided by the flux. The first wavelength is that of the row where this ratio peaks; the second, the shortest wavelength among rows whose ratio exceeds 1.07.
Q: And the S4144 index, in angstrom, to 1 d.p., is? 4134.6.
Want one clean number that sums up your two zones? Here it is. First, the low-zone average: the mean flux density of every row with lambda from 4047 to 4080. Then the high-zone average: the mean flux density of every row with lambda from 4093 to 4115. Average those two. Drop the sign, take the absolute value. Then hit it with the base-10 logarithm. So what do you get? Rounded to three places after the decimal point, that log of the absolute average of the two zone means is 0.769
